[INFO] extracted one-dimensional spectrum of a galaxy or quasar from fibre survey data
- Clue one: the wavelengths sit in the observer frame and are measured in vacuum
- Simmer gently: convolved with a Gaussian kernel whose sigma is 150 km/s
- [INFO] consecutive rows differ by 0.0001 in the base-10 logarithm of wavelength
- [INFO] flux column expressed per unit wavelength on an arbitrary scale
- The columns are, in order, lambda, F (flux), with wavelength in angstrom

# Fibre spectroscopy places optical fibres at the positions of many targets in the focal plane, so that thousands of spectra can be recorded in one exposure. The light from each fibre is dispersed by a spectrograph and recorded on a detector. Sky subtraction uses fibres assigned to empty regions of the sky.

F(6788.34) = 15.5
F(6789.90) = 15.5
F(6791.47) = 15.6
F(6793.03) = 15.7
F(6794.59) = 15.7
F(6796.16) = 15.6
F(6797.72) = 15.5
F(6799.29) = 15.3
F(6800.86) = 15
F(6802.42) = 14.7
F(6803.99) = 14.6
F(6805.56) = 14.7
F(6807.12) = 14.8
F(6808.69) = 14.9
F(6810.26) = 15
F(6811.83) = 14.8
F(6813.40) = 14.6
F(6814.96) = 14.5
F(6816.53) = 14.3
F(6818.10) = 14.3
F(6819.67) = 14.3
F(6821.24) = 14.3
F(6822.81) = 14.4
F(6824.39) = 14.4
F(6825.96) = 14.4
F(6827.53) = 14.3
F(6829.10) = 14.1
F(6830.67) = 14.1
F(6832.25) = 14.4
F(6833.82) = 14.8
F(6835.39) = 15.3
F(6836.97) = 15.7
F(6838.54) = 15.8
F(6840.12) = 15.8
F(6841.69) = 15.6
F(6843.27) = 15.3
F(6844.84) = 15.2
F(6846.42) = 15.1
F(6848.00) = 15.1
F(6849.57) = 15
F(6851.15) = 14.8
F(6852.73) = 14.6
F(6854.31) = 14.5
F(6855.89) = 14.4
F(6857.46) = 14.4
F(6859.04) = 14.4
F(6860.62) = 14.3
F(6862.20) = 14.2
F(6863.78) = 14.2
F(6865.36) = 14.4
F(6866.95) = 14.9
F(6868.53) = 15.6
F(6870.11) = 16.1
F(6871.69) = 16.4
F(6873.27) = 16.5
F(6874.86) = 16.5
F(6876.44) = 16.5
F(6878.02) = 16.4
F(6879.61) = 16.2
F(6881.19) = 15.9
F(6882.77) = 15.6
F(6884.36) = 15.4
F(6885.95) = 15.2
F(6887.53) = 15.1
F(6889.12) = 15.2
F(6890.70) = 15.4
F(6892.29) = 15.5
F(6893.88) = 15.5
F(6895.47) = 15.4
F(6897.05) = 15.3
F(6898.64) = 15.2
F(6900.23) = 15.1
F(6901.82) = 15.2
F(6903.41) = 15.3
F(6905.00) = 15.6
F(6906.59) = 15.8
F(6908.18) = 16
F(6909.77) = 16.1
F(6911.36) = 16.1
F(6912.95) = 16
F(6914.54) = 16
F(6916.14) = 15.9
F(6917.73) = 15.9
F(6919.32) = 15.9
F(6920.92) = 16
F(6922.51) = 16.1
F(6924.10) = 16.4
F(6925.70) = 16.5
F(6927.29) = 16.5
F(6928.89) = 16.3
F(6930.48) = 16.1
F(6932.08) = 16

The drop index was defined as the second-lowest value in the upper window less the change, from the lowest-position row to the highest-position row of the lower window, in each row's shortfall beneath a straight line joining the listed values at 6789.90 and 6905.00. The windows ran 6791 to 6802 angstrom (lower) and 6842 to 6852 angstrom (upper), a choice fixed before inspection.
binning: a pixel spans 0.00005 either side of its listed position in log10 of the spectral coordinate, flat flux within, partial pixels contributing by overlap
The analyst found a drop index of 14.4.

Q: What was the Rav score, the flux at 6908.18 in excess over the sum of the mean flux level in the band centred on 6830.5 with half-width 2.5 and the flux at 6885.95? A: -13.4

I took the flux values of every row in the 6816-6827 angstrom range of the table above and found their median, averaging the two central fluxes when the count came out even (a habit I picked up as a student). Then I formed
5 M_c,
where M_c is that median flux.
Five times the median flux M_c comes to 71.5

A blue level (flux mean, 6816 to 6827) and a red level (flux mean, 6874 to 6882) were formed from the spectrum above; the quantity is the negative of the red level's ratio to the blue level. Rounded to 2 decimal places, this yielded -1.14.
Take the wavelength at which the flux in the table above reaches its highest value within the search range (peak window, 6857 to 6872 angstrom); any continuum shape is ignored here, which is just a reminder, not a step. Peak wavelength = 6871.69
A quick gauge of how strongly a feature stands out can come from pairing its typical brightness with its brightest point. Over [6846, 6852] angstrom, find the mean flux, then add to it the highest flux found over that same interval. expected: 30.1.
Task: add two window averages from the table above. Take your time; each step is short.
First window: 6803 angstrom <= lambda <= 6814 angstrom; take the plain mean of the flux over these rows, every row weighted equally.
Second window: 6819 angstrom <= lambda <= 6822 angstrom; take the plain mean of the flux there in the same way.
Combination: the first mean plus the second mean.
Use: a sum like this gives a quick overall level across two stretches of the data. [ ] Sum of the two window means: 29.1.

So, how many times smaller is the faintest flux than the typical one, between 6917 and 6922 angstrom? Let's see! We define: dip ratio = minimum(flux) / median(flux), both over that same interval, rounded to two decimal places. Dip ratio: 1.00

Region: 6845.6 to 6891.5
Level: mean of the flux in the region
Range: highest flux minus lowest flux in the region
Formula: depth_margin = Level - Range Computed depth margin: 13.0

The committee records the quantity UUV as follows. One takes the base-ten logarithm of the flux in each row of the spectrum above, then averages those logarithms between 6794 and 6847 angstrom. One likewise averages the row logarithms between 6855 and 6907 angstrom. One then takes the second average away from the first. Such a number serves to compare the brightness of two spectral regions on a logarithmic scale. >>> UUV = -0.014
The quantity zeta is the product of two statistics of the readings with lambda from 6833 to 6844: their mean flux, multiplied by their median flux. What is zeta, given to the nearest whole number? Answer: 241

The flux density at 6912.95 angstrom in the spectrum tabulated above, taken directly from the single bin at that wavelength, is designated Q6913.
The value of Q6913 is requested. 16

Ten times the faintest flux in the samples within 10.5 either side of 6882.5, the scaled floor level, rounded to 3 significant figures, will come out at 151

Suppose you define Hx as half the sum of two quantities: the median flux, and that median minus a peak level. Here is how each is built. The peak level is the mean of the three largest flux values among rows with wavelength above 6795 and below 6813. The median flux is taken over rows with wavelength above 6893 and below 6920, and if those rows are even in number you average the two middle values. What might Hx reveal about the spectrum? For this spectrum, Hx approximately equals 8.07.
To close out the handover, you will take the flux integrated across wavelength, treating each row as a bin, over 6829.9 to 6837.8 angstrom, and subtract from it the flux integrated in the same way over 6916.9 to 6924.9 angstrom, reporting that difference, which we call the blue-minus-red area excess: -11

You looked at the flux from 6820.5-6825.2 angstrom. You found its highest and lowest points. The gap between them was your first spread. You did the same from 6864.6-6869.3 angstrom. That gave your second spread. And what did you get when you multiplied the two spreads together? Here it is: 0.12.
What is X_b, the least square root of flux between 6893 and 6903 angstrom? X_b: 3.89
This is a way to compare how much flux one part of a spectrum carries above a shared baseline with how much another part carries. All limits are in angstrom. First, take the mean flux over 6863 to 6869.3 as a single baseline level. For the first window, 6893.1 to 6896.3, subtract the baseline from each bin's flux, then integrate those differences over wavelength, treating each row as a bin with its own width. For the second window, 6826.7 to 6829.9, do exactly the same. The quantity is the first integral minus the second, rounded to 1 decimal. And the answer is 4.0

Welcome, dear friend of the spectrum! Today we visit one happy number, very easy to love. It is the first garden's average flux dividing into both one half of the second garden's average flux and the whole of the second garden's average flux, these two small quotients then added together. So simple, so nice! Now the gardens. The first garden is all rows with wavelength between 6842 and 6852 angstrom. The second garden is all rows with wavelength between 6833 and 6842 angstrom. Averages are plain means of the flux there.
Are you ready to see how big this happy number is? 1.54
